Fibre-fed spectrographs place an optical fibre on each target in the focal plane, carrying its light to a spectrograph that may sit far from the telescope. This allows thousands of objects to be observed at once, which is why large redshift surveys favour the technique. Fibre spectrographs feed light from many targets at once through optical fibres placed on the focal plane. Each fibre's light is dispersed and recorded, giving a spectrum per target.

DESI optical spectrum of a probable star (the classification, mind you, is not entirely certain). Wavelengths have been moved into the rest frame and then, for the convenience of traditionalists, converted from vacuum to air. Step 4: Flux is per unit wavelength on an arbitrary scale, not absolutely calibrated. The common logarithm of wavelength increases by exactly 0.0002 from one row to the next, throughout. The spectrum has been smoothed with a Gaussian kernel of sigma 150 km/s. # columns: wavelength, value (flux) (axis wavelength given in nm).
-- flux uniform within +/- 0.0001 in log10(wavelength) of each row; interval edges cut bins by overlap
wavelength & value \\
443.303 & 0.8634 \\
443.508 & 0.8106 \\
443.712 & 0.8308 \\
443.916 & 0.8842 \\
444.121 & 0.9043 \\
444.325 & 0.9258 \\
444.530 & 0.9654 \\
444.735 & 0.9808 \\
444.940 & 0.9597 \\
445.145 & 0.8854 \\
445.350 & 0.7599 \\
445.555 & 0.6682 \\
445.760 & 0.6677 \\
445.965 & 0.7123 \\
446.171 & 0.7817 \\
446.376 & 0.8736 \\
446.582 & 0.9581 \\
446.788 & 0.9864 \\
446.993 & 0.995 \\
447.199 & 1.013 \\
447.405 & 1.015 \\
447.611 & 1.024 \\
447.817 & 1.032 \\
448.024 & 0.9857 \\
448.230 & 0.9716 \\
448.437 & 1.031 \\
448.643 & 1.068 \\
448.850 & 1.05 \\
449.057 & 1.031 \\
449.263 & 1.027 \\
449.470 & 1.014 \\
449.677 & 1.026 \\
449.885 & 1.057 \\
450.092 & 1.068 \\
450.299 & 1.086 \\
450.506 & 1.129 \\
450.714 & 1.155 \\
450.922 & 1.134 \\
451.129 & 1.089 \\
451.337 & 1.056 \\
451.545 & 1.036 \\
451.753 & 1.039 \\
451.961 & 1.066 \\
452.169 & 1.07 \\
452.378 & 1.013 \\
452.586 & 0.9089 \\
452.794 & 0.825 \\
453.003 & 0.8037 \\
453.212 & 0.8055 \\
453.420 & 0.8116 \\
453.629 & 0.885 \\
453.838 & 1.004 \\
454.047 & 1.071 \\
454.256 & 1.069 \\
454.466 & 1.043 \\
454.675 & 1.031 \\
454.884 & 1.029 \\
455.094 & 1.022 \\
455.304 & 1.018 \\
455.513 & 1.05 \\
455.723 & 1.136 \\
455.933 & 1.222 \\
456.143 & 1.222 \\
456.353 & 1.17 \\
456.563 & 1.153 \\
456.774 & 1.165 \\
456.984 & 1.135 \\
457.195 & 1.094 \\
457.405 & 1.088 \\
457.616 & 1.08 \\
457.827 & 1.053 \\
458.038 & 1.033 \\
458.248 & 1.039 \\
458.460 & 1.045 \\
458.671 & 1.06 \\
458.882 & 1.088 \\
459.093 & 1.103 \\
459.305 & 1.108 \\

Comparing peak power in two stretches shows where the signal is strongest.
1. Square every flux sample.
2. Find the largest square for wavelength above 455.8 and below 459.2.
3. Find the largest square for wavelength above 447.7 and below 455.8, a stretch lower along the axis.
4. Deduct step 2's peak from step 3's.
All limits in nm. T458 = -0.16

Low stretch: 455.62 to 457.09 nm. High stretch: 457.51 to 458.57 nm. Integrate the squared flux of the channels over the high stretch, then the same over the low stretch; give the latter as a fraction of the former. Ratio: 1.7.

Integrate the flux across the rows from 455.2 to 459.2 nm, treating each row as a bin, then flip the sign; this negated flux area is -4.4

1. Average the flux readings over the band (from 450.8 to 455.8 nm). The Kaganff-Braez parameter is 1.00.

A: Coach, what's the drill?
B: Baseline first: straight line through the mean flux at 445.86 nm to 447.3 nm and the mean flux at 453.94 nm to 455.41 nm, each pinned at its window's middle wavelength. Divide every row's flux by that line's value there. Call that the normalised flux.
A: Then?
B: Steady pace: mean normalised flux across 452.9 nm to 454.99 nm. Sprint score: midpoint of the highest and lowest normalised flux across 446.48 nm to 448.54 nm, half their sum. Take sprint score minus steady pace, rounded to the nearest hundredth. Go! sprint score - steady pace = 0.15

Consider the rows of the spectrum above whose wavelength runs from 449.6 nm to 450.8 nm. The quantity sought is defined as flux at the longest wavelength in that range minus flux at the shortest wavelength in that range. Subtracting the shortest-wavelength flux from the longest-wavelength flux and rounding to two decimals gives 0.13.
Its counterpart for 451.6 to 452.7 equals -0.13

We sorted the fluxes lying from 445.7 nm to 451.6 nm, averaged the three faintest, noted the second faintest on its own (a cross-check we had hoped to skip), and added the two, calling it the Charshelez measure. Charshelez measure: 1.43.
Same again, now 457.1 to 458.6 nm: 2.08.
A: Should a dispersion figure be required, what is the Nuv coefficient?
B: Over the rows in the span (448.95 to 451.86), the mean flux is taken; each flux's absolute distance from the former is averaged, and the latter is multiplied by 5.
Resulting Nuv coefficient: 0.18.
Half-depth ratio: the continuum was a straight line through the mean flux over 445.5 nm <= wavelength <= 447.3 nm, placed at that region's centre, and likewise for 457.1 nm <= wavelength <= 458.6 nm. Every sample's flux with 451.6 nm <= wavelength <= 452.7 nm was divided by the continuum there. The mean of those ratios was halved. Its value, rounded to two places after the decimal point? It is 0.53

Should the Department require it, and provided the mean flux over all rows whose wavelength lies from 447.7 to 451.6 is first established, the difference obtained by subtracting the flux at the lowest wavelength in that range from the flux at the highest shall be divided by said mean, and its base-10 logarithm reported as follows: -2.4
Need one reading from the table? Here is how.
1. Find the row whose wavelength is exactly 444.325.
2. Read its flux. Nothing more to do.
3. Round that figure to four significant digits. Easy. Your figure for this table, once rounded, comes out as 0.9258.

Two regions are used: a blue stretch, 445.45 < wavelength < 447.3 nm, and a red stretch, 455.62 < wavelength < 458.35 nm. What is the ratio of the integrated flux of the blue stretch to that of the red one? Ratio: 0.51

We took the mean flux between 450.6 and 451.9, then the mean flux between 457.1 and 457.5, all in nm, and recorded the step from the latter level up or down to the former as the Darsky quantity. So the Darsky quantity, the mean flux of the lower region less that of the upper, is -0.01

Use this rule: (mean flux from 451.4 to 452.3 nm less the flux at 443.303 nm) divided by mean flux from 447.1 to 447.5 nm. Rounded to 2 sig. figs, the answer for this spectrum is 0.19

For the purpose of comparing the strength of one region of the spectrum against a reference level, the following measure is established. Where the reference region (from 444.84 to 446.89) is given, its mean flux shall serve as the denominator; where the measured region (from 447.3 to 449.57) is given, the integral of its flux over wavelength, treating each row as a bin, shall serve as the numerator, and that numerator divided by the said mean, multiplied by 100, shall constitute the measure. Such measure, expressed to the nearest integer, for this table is 281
